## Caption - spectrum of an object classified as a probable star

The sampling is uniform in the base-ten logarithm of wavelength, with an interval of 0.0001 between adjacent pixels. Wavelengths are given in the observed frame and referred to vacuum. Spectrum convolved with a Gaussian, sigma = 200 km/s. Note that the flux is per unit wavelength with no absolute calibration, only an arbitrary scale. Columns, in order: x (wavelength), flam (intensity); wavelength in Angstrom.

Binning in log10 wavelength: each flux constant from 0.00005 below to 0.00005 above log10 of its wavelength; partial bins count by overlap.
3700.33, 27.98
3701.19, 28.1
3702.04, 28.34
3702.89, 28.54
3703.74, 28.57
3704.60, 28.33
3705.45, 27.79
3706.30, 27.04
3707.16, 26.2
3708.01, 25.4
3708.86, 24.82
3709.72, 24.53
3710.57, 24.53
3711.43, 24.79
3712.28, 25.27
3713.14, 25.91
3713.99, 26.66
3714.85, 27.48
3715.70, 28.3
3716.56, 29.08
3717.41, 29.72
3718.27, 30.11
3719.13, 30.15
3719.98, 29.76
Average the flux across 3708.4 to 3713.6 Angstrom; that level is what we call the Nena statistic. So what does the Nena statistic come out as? 25.0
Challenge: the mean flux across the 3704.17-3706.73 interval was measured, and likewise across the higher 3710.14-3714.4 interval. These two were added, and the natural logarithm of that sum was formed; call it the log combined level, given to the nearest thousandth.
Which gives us 3.973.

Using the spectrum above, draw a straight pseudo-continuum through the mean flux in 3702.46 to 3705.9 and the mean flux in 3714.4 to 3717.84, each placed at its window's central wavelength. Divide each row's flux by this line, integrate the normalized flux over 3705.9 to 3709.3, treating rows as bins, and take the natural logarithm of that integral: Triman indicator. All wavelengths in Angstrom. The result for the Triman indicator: 1.1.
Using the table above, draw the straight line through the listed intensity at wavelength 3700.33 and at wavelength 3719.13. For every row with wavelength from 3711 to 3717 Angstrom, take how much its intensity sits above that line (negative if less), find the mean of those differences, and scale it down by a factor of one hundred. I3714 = -0.028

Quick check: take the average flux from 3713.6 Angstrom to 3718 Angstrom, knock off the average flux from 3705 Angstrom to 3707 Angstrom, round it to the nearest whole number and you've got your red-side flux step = 1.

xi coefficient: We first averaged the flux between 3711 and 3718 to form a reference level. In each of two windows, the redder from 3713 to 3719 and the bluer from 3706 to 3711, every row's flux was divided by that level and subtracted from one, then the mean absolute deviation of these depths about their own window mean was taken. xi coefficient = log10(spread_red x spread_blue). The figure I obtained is -2.86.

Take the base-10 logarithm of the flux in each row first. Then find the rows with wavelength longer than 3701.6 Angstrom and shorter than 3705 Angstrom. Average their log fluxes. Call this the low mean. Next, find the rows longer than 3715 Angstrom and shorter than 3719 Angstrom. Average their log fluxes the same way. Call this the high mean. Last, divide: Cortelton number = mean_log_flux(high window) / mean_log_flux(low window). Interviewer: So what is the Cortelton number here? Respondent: 1.01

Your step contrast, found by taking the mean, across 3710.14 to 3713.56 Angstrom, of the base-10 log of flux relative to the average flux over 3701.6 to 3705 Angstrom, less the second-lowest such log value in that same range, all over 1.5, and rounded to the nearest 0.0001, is 0.0038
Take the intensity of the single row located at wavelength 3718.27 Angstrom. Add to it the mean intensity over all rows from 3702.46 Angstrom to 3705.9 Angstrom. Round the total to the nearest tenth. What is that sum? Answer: 58.4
